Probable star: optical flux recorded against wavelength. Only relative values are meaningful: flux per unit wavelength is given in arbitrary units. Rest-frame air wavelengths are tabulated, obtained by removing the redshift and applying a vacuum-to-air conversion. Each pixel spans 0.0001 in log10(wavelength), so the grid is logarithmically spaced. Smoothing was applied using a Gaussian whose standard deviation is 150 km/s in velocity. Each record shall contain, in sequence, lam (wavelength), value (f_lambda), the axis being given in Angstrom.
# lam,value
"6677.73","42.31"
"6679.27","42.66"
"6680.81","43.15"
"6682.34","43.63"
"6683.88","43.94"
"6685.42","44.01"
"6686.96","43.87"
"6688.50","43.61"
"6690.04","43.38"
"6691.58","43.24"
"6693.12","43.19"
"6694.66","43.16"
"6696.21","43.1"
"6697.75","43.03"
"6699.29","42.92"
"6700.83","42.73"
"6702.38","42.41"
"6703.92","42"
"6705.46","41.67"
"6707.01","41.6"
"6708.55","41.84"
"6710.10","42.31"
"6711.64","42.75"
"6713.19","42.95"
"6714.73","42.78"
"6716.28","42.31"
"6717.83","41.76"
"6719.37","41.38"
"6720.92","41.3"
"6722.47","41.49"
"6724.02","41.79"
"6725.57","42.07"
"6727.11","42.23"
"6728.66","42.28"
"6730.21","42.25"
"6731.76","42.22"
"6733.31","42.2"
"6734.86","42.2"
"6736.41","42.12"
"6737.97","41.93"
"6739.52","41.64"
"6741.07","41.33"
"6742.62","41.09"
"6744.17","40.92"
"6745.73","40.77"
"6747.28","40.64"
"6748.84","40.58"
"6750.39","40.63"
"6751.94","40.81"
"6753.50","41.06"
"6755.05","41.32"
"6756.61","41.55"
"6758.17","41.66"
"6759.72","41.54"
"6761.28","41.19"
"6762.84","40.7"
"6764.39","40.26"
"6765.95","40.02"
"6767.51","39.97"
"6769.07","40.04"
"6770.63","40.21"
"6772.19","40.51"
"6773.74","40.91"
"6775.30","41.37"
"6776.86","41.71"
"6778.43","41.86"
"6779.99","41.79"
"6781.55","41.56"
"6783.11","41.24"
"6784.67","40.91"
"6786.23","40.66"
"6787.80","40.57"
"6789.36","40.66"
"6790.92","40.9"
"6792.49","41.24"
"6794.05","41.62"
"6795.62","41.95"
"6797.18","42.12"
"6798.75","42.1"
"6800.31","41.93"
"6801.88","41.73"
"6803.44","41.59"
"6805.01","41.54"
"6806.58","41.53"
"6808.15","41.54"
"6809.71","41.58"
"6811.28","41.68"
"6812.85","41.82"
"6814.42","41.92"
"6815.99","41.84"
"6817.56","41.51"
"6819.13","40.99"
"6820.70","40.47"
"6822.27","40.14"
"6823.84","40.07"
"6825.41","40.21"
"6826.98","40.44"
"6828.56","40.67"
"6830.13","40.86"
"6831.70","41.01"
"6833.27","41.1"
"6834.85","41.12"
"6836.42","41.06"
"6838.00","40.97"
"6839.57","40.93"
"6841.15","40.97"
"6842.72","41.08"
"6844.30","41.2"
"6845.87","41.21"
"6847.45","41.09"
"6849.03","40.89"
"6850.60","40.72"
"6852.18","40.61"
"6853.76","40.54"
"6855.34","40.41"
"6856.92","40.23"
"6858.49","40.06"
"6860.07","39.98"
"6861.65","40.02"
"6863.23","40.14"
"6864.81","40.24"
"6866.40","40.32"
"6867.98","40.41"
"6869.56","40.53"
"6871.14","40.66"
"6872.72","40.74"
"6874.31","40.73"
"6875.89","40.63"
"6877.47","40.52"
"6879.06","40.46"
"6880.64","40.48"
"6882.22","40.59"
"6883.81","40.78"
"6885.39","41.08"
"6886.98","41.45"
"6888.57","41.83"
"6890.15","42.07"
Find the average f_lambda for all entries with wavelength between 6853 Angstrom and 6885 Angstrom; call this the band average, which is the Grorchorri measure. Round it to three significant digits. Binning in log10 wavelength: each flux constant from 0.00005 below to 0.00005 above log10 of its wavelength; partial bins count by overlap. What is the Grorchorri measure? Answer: 40.4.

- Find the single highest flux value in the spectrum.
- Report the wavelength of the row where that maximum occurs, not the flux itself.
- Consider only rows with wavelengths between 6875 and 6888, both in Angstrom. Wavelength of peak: 6886.98 Angstrom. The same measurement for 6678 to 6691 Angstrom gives 6685.42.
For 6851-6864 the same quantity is 6852.18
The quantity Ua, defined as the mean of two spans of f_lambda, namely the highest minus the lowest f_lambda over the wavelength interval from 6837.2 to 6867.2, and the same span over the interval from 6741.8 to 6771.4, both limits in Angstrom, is 1.46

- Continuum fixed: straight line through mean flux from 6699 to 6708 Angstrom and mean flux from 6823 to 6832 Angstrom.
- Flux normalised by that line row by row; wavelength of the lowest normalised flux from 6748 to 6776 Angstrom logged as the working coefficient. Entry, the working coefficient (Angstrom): 6767.51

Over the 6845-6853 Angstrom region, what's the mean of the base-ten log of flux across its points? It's 1.612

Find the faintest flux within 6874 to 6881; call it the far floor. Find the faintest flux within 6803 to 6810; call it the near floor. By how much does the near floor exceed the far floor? 1.1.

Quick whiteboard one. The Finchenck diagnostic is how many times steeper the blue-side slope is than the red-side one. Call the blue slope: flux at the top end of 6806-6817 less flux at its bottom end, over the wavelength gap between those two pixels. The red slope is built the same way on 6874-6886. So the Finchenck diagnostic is 1.0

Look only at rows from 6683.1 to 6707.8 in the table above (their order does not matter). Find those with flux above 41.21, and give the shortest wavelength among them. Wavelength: 6683.88 Angstrom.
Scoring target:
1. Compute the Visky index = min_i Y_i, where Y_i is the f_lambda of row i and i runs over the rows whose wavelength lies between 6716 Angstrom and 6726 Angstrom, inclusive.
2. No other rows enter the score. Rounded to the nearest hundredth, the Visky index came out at 41.30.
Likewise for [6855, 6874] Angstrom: 39.98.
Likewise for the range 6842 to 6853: 40.61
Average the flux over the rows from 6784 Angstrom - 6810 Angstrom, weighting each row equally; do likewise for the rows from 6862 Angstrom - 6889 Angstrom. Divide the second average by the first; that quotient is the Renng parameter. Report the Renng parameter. 0.98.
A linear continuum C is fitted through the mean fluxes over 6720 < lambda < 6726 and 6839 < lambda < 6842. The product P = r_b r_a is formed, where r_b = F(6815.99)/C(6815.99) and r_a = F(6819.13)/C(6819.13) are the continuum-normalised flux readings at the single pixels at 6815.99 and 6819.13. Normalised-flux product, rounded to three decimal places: 1.016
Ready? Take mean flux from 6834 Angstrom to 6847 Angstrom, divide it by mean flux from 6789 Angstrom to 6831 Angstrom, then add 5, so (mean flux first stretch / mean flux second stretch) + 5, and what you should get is 5.99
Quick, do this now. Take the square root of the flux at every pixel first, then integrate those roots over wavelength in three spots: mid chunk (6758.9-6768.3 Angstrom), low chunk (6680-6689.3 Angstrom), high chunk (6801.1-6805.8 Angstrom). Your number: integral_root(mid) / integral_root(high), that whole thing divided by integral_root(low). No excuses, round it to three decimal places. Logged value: 0.032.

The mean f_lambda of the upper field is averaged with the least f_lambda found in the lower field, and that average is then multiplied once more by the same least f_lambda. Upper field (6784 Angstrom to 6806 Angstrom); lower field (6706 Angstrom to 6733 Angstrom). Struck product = 1708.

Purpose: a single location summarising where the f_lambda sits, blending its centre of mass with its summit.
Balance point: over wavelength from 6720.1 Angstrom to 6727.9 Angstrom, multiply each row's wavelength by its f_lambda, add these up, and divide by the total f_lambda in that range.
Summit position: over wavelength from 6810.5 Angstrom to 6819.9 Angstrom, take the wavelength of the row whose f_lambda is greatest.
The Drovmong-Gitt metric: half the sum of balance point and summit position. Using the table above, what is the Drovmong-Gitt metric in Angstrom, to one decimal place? 6769.2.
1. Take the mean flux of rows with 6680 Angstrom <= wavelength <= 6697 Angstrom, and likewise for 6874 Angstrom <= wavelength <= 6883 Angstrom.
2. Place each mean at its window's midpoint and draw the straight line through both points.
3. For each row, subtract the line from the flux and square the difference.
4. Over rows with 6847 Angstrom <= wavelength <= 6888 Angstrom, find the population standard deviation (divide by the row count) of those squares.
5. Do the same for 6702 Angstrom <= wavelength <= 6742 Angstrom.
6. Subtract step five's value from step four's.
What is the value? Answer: -0.59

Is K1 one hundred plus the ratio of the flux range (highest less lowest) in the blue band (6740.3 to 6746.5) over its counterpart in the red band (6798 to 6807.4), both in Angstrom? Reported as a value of 101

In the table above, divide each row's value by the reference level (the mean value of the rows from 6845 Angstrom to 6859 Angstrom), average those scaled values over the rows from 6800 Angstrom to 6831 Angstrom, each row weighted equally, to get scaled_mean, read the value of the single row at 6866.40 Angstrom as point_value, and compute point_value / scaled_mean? 39.8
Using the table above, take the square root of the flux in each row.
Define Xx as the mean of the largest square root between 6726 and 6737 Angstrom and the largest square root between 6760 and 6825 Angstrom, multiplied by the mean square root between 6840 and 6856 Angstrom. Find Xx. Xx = 41.5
